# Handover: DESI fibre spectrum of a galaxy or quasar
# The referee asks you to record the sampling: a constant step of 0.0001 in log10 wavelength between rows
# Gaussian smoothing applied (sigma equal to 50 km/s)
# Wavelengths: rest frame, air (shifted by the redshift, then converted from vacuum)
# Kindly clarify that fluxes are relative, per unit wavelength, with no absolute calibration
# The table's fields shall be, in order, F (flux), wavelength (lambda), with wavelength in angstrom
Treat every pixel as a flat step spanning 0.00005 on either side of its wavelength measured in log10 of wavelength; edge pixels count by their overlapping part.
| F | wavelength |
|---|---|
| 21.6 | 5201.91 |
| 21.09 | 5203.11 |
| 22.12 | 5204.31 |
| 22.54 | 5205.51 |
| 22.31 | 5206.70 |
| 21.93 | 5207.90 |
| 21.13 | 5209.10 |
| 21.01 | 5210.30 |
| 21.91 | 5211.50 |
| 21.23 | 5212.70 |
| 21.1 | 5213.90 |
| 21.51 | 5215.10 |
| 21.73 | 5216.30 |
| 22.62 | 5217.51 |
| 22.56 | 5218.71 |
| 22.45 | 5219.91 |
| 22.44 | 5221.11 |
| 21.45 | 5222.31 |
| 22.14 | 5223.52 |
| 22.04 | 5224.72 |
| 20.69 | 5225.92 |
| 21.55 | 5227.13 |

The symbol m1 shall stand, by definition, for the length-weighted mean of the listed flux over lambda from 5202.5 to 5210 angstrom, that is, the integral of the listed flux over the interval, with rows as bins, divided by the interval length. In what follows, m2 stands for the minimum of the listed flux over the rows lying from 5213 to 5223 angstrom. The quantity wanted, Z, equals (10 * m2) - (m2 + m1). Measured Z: 168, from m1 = 21.8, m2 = 21.1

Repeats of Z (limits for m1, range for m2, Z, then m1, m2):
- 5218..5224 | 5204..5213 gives 167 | 22.2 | 21.01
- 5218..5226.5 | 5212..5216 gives 168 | 22.0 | 21.1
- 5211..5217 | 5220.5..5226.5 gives 165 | 21.5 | 20.69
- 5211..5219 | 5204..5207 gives 177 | 21.8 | 22.12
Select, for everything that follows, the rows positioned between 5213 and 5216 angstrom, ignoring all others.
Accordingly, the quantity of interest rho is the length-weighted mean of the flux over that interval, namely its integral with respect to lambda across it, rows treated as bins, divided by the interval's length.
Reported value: 21.4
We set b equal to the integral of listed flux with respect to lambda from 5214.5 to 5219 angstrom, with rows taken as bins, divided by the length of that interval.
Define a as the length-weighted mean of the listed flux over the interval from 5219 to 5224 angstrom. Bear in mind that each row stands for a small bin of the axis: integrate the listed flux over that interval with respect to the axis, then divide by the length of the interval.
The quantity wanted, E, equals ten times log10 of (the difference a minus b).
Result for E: -10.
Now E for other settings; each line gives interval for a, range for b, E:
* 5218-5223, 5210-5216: -1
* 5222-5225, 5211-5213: -6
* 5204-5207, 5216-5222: -13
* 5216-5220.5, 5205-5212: -3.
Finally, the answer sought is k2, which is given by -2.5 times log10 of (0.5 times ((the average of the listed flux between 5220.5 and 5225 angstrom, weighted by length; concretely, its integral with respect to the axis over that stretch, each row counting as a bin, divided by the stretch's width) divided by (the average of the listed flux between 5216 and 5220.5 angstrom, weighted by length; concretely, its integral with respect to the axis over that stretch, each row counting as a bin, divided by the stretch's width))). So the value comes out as 0.769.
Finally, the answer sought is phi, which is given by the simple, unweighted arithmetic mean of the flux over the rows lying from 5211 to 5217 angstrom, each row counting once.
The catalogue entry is 21.50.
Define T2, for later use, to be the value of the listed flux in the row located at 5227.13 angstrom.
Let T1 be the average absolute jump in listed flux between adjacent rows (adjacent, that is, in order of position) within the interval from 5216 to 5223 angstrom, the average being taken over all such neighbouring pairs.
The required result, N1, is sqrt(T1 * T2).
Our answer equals 2.98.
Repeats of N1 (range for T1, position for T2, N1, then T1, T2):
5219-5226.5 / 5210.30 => 3.63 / 0.628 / 21.01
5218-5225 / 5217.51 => 2.93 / 0.380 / 22.62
